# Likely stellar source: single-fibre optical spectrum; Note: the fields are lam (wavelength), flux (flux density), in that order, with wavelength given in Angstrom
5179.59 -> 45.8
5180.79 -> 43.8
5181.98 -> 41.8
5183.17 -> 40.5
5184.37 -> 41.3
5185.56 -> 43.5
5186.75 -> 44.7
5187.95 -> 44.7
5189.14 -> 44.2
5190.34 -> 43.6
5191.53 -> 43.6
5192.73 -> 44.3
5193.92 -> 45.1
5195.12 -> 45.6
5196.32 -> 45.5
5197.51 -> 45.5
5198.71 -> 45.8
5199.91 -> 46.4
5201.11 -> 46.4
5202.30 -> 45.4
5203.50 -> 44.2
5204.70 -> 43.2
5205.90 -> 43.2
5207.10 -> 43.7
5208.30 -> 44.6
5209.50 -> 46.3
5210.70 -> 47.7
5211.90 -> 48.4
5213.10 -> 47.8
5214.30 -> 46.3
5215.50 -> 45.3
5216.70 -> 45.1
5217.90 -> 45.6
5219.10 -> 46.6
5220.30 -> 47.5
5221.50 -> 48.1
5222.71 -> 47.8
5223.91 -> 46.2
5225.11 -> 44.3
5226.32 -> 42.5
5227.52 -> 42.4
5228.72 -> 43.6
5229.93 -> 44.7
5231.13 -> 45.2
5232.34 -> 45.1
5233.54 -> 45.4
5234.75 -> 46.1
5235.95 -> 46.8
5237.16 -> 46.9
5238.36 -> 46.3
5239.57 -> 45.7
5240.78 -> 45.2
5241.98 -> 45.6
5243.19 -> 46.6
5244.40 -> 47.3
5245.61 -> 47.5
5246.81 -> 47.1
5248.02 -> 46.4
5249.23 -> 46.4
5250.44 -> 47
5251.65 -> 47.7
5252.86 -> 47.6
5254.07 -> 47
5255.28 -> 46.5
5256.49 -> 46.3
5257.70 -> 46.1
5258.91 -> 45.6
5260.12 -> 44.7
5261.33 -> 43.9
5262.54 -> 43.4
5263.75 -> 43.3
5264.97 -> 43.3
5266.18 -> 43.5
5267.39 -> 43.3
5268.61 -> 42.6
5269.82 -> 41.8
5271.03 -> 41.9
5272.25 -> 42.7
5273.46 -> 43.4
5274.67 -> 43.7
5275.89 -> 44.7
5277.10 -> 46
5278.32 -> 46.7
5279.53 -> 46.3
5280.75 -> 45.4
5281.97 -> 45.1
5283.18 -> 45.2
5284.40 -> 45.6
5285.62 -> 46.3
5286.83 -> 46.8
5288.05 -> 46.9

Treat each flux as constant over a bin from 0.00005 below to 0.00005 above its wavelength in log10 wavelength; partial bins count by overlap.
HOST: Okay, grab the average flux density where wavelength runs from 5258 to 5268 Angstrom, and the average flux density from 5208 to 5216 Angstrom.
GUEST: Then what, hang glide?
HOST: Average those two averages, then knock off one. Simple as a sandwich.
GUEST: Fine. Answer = 44.3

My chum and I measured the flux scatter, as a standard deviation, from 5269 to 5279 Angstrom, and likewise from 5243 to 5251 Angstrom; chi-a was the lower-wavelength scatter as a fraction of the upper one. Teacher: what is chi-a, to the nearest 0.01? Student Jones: 0.24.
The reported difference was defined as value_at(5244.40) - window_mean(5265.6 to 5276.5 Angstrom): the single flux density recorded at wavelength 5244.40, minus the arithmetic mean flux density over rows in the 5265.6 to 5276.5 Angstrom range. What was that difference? 4.2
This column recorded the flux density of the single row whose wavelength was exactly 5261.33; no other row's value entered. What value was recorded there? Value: 43.9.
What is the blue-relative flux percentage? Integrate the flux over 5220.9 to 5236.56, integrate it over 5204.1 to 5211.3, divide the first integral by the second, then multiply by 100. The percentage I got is 220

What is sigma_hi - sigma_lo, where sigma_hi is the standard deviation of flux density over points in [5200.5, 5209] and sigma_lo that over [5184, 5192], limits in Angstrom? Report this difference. 0.03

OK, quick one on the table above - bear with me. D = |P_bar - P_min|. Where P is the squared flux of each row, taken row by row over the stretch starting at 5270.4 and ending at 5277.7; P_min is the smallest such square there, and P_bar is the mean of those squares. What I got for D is 159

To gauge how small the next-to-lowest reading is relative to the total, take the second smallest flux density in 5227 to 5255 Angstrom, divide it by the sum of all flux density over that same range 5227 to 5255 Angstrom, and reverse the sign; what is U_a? -0.0411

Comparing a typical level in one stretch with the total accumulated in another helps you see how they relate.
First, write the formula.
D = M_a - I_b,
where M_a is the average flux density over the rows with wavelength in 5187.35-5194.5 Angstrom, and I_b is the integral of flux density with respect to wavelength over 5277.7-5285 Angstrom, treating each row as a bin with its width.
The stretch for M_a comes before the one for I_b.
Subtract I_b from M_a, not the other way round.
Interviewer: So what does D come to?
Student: -289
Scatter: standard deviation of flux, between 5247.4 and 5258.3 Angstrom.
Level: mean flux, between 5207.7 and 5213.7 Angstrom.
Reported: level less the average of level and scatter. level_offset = 23.2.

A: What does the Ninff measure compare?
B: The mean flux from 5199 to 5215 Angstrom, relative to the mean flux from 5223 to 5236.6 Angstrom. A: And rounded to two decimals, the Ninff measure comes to 1.02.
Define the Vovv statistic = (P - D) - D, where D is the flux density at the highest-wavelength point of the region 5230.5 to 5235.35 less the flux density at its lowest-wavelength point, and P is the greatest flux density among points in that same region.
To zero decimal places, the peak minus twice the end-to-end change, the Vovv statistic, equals 44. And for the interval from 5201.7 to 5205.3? 50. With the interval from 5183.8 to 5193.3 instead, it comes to 39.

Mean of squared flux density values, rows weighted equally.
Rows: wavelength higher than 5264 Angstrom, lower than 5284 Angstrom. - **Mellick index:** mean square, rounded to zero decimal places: 1947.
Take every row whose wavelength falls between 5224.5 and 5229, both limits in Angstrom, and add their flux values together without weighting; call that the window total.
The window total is 173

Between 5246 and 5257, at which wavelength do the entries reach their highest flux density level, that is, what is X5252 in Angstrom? 5251.65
